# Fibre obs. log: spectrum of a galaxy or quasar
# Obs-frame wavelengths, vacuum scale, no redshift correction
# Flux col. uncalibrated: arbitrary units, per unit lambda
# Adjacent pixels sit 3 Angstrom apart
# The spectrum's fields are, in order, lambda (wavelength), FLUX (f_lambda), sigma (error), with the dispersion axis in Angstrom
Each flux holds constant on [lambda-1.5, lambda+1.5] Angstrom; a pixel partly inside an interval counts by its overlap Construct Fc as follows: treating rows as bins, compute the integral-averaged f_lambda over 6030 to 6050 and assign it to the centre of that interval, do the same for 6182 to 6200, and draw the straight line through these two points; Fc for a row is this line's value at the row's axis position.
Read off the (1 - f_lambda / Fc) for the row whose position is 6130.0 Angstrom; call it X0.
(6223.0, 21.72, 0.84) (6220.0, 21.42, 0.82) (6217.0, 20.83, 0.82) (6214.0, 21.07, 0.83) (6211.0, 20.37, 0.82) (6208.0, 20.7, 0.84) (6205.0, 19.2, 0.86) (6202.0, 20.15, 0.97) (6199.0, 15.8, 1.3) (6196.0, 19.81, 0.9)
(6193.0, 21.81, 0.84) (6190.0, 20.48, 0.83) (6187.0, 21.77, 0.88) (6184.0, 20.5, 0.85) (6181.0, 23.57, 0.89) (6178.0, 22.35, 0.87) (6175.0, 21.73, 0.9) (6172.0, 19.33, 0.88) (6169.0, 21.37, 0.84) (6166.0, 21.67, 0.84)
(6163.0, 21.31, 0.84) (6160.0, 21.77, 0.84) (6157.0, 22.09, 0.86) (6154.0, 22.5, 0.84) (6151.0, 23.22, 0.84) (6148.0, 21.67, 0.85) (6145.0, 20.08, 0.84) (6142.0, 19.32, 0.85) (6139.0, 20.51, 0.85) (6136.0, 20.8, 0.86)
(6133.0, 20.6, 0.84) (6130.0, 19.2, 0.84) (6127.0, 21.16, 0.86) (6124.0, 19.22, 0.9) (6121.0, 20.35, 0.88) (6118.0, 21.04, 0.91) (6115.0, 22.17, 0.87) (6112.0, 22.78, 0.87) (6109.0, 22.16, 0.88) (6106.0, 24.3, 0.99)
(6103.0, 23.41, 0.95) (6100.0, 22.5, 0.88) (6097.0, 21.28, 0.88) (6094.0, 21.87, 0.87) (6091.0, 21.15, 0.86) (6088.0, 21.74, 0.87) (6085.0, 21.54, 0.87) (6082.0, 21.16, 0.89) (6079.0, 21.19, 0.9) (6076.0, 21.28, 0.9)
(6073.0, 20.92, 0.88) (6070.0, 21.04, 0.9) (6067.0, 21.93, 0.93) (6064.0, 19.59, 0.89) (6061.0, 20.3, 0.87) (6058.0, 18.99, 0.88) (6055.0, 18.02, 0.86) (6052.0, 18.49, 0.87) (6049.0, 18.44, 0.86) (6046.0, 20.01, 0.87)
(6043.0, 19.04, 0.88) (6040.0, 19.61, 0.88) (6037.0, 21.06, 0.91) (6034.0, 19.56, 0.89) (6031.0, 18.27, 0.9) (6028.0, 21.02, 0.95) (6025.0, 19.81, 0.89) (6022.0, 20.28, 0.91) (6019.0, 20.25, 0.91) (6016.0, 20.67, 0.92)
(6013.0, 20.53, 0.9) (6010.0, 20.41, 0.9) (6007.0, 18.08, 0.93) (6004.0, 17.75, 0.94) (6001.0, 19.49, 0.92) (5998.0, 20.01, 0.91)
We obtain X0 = 0.04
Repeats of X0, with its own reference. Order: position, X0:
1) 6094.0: -0.11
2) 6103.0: -0.18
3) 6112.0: -0.15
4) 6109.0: -0.12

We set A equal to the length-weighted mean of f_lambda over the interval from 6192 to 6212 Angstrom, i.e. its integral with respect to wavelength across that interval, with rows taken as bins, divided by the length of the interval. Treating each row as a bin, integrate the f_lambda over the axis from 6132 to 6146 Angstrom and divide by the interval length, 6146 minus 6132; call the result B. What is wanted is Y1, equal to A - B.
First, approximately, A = 19.6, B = 20.3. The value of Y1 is -0.6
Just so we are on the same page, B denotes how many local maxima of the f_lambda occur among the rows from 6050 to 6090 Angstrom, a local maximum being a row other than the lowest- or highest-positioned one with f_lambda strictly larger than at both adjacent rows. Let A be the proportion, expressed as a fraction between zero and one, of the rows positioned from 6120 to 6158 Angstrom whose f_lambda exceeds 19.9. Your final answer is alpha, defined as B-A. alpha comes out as 2.23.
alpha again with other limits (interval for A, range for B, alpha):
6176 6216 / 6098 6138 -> 2.23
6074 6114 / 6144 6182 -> 1.00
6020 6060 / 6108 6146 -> 2.69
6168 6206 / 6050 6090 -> 2.31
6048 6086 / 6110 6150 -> 1.38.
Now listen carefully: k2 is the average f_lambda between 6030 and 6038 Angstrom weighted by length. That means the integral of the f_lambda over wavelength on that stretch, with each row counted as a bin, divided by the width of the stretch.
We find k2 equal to 19.6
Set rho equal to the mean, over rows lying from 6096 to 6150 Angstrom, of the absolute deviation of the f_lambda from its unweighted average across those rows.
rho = 1.14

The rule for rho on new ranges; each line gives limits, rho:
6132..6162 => 0.99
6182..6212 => 1.07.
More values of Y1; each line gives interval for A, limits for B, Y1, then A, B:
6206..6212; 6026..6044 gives 0.7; 20.4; 19.8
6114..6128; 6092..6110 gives -1.8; 20.7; 22.6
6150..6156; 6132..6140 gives 2.1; 22.8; 20.6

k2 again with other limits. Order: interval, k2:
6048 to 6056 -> 18.3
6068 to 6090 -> 21.3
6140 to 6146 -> 19.7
